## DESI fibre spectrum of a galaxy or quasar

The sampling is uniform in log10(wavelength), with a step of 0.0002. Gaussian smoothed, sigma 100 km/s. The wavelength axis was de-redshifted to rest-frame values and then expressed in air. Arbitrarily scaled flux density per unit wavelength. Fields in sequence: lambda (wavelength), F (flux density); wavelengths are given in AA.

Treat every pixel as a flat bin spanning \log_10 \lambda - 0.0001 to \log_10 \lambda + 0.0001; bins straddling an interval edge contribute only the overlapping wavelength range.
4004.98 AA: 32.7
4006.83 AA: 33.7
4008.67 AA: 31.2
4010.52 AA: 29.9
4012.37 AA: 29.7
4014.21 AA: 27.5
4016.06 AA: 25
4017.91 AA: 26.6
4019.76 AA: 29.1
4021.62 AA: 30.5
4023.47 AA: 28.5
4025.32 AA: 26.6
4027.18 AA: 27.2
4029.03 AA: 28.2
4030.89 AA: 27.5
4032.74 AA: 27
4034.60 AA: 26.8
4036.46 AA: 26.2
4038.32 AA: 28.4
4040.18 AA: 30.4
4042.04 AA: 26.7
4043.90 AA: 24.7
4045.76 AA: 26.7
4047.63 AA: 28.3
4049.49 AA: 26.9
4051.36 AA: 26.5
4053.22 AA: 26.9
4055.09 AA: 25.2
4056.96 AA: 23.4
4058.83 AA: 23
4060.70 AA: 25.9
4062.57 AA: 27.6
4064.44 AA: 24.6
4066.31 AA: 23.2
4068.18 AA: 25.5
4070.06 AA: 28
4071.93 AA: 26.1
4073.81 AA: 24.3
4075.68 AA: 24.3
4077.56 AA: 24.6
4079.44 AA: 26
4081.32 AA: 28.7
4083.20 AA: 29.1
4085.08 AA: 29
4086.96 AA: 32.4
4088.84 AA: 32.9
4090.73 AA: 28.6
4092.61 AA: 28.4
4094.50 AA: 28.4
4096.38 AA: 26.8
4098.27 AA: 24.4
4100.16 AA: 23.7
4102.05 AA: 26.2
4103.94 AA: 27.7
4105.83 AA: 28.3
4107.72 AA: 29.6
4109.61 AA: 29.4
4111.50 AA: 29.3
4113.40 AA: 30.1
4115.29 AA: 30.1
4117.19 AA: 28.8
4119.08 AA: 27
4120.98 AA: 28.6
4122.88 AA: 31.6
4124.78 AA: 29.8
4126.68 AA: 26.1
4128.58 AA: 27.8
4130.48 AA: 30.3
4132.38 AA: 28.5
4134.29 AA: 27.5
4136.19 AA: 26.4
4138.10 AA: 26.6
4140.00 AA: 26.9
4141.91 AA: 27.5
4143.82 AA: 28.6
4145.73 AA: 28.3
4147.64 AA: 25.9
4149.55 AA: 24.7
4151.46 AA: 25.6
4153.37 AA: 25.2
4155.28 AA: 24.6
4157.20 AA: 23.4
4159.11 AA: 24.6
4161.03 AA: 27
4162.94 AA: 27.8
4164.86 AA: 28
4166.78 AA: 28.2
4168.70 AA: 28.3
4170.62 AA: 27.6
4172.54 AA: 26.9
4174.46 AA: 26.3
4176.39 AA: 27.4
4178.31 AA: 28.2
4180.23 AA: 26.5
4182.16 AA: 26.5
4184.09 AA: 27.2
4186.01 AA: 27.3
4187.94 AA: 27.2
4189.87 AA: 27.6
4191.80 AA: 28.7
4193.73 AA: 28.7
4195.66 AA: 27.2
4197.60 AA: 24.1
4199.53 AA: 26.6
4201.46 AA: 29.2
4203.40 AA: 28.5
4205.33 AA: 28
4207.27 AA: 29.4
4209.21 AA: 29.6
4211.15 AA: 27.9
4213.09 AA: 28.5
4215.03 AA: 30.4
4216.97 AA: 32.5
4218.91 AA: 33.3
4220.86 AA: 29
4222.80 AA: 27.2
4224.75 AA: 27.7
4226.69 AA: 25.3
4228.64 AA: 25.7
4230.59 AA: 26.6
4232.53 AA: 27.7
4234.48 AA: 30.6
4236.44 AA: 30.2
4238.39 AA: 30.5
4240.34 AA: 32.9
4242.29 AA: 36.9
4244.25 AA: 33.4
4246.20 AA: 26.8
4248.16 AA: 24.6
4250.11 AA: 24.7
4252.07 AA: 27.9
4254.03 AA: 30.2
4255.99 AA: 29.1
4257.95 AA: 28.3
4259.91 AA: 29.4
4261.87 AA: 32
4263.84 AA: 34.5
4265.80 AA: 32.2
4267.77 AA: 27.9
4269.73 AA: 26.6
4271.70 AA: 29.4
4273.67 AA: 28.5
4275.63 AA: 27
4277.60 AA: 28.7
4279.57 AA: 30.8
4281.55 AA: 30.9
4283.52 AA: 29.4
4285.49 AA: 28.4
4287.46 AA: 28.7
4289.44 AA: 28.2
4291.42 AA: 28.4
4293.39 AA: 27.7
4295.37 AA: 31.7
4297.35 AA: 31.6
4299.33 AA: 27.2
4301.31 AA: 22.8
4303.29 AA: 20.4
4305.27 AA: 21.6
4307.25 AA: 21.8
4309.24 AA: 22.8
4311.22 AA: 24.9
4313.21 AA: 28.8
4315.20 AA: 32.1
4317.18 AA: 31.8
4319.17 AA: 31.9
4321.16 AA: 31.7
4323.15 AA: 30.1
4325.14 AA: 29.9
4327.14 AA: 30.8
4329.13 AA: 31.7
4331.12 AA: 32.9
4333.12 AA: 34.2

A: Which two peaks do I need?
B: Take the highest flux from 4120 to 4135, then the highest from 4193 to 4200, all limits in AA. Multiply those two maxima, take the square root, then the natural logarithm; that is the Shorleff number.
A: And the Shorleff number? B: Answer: 3.41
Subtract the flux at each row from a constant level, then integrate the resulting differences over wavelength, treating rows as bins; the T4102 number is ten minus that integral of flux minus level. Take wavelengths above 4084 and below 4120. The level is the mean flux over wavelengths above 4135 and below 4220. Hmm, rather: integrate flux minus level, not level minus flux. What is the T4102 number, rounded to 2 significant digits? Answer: -26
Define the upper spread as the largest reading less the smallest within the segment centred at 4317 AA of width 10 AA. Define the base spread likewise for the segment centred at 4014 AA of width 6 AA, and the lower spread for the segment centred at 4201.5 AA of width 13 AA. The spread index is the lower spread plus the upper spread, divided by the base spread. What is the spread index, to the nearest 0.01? 1.83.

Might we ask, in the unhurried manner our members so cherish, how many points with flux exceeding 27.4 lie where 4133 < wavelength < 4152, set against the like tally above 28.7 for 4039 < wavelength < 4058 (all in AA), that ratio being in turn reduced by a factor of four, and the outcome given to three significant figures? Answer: 1.00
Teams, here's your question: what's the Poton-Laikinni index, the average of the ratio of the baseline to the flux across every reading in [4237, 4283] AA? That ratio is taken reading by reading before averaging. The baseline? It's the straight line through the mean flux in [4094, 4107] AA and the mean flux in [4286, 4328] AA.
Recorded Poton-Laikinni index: 0.936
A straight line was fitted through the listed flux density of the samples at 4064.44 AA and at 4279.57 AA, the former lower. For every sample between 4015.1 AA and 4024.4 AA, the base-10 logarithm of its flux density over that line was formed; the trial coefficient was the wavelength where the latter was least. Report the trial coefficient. 4016.06 AA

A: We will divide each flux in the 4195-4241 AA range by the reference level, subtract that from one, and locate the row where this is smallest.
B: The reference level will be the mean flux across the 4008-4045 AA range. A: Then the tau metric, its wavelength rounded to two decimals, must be 4218.91 AA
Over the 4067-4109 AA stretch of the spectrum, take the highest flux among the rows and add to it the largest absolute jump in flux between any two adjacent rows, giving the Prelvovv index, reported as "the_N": 37.2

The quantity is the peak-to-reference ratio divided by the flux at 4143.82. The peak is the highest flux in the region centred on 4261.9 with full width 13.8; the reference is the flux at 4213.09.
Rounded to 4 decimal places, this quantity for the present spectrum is 0.0423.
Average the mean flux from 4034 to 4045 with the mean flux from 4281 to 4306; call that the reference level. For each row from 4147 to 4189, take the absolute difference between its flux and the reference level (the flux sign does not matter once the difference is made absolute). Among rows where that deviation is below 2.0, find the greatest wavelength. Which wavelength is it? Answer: 4187.94 AA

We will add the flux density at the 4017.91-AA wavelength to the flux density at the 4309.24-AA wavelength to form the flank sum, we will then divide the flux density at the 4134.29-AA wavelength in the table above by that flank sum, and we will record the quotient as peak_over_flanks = 0.557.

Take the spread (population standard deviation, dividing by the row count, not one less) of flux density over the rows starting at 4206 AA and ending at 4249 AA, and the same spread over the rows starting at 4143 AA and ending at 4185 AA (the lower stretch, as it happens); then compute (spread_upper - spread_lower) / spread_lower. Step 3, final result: 1.1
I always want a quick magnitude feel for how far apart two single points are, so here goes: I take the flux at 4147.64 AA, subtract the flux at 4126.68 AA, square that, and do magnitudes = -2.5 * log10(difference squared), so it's 3.5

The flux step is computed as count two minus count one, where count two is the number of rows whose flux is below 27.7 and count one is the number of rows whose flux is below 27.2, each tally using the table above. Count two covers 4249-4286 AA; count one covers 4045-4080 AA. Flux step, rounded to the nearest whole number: -13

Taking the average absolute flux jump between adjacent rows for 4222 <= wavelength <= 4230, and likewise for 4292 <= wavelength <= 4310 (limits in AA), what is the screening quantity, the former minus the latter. -1.1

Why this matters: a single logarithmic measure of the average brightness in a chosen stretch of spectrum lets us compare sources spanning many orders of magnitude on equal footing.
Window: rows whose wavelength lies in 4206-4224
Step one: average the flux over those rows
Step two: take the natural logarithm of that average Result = 3.39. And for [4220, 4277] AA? 3.37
